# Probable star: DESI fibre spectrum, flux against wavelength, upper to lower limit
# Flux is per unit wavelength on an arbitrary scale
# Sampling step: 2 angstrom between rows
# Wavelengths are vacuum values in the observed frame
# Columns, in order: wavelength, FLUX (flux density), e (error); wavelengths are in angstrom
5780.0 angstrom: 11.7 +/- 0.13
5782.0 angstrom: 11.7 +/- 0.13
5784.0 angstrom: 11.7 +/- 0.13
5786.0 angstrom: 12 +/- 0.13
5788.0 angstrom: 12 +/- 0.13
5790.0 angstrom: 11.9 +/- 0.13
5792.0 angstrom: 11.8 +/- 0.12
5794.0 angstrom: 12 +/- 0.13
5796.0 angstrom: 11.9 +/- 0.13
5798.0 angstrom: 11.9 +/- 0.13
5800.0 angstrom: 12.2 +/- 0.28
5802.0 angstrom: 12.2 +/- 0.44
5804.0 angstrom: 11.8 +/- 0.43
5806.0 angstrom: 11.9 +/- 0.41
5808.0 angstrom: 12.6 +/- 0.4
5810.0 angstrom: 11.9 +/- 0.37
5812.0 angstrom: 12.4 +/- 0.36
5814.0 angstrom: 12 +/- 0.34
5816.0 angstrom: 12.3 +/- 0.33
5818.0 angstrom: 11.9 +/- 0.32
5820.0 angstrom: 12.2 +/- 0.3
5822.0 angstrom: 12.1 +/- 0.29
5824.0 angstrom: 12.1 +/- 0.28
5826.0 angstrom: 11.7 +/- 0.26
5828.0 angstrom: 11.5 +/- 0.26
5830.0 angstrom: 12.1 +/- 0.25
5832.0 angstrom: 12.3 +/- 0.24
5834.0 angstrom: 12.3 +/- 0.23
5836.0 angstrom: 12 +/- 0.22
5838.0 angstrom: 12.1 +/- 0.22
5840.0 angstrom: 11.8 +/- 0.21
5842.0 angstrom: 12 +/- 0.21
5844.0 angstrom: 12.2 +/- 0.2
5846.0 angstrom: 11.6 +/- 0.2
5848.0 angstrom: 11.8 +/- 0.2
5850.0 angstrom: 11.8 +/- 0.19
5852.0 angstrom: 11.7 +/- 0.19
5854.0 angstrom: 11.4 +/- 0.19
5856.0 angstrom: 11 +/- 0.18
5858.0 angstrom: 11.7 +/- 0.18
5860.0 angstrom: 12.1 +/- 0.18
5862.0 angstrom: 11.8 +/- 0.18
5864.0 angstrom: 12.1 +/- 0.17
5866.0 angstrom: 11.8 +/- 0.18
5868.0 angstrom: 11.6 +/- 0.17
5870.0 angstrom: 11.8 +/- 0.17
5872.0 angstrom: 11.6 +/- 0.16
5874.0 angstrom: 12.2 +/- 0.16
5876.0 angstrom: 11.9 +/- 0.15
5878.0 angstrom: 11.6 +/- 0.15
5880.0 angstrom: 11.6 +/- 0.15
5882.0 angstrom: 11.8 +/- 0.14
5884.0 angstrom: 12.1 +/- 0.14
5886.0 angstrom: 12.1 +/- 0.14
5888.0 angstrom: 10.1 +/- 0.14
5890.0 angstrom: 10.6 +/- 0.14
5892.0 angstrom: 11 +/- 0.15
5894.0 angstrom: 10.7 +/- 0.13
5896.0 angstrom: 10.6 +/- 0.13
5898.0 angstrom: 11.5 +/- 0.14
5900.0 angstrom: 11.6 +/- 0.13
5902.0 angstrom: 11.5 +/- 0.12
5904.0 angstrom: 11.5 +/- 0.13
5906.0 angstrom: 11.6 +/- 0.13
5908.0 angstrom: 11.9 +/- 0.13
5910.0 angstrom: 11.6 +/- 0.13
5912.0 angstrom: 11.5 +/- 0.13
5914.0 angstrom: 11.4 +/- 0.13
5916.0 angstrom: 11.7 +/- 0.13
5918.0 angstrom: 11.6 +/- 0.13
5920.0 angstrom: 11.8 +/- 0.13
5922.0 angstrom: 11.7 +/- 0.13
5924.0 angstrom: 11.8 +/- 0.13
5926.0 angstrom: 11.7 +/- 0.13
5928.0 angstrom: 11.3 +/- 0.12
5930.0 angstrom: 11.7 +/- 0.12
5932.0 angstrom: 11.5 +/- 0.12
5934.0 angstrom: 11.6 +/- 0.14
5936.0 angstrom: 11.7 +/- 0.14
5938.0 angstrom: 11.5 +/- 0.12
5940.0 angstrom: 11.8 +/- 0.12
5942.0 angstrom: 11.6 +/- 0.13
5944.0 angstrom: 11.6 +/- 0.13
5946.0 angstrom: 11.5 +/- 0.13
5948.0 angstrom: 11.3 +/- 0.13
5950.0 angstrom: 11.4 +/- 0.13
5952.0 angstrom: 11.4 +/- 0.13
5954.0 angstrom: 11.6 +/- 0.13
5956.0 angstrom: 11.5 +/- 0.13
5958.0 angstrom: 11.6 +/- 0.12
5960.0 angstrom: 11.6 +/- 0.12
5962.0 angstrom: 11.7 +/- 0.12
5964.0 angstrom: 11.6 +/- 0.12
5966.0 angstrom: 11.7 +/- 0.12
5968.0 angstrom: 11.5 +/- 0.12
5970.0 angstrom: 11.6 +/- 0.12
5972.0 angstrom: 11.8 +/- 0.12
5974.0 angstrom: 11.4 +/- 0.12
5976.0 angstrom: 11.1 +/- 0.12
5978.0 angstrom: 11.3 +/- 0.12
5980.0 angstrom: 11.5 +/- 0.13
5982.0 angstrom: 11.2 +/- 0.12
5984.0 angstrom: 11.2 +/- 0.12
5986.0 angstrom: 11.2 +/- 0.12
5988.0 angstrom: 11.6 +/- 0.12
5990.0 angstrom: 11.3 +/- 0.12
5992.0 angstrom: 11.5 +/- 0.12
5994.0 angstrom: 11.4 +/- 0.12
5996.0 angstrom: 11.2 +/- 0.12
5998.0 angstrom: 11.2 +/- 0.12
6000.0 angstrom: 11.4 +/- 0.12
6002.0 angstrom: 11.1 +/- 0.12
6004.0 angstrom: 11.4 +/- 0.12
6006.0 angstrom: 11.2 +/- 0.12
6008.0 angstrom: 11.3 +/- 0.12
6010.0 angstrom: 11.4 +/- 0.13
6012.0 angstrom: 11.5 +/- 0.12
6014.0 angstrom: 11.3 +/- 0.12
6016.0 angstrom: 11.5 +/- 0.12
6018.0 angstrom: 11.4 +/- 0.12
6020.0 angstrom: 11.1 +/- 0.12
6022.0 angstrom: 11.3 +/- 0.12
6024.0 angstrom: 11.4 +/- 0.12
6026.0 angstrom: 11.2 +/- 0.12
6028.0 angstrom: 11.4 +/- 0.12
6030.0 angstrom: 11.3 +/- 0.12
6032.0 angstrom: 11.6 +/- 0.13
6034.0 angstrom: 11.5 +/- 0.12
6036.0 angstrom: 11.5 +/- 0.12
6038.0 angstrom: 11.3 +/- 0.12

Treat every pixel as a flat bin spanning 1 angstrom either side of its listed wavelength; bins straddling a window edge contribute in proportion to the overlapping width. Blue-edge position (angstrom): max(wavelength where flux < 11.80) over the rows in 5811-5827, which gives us 5826.0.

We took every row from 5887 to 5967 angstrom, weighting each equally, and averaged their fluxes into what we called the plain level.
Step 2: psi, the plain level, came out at 11.5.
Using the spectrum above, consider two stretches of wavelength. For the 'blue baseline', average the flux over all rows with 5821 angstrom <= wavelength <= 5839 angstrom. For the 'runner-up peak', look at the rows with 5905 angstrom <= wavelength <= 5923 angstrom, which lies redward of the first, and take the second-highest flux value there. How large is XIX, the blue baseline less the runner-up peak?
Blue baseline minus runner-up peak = 0.22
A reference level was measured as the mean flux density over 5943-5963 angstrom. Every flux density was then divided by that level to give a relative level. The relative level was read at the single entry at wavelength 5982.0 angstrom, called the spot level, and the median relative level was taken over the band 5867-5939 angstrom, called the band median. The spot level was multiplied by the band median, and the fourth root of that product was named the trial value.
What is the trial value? 0.99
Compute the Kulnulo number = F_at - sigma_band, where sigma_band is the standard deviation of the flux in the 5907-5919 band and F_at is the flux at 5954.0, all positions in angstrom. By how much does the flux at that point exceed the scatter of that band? 11.4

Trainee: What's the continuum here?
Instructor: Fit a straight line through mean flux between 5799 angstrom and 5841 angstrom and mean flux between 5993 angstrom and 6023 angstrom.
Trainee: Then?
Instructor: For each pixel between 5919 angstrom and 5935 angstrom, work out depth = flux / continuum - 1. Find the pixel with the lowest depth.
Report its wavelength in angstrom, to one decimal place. 5928.0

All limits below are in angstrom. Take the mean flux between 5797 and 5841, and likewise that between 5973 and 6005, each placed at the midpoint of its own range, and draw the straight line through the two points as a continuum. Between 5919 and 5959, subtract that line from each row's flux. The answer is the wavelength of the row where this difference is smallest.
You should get 5928.0 angstrom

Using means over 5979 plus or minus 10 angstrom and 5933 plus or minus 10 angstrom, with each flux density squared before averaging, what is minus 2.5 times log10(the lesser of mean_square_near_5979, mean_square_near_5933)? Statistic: -5.28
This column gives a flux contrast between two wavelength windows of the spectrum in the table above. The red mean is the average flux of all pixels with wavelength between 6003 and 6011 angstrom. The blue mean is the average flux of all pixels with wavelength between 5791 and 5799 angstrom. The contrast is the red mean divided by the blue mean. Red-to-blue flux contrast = 0.952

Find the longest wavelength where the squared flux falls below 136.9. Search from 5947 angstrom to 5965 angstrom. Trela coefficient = 5964.0 angstrom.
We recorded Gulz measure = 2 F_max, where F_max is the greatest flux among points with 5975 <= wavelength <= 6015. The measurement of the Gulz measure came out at 23.2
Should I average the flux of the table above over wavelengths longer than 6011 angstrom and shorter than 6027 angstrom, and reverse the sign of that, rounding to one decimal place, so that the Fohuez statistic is -11.3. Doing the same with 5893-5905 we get -11.2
